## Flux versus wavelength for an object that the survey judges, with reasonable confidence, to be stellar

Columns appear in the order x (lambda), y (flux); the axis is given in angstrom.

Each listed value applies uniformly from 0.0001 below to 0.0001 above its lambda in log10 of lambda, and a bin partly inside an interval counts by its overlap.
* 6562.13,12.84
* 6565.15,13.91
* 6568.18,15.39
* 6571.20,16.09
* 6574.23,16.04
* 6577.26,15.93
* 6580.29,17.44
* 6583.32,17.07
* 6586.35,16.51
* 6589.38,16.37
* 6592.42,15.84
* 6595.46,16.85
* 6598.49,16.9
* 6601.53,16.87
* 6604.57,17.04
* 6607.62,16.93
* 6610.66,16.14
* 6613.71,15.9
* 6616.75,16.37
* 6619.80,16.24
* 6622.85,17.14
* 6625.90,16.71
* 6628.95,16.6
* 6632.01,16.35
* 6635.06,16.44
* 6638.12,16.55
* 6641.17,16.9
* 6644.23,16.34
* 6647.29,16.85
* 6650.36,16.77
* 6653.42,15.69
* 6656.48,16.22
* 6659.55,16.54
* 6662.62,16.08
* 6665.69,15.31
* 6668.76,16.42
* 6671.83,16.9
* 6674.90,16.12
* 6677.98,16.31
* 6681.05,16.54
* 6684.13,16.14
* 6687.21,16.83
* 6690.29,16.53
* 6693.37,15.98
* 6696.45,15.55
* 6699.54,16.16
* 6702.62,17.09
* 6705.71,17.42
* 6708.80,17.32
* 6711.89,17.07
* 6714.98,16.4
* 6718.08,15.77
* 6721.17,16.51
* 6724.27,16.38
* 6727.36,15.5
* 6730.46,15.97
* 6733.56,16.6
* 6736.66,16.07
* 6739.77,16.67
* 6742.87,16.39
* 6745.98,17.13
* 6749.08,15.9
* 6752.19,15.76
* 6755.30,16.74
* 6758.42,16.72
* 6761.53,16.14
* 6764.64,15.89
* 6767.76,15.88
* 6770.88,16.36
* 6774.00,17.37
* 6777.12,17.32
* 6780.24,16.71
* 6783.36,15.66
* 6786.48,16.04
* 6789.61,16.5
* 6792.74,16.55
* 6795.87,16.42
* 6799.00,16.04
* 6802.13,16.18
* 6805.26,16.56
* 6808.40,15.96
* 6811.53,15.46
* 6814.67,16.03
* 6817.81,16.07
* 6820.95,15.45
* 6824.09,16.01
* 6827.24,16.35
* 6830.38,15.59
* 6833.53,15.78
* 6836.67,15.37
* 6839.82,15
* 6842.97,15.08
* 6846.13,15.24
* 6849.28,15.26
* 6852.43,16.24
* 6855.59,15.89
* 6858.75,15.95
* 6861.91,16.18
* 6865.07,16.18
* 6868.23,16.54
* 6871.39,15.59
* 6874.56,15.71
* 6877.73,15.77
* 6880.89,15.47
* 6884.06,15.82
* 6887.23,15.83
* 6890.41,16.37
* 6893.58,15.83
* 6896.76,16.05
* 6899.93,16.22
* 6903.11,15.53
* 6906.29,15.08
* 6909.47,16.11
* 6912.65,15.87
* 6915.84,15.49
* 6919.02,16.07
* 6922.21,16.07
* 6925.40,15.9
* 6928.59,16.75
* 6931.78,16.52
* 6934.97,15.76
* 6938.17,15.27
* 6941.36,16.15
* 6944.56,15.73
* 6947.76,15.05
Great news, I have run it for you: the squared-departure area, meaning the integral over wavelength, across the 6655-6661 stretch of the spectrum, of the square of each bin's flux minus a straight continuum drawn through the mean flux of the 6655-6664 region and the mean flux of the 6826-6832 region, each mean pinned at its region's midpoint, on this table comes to 0.22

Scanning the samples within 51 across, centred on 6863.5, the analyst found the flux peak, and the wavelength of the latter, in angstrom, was 6868.23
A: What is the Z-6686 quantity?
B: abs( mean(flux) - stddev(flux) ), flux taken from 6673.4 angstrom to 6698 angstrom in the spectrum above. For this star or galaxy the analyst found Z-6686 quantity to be 15.9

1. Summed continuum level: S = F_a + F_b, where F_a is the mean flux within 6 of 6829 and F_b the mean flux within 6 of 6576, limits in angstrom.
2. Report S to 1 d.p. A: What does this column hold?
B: 32.3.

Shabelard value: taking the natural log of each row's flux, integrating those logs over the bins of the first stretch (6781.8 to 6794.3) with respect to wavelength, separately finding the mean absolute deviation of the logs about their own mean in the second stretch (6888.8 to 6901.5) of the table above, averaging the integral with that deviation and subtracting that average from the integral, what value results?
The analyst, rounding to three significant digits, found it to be 17.4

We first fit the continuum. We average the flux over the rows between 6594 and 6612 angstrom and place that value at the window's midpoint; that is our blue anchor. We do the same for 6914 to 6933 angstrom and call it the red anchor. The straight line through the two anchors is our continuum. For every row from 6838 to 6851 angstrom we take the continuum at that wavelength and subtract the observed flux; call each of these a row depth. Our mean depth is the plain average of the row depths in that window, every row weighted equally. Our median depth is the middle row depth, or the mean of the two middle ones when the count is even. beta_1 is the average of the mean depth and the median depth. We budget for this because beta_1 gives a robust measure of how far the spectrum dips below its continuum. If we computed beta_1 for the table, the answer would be 1.1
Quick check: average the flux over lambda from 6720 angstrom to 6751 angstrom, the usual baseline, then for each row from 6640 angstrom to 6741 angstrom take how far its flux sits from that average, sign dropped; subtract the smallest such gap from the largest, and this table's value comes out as 1.11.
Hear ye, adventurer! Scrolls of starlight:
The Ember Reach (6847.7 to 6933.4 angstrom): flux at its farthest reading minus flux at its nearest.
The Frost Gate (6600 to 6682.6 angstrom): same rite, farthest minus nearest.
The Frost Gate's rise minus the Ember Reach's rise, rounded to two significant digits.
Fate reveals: -1.6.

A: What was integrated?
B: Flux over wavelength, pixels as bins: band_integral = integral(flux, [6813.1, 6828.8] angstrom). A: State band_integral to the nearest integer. 251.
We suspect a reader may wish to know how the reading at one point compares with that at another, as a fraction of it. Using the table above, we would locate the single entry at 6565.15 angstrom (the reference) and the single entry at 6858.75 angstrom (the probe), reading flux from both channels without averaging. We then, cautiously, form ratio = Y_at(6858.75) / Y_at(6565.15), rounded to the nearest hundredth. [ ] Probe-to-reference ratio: 1.15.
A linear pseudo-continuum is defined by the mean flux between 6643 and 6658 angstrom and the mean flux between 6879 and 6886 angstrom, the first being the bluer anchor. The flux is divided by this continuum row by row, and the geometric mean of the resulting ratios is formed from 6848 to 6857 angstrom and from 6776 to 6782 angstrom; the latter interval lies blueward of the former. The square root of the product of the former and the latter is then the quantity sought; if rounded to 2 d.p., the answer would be 1.03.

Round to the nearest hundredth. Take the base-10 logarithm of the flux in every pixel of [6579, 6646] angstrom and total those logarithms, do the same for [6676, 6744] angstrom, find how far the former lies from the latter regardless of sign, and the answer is 0.11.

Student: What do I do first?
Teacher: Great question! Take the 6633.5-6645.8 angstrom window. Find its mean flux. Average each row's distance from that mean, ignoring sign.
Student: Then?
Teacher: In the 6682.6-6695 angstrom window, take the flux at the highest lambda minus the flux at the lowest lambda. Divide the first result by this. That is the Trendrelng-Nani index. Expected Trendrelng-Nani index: -1.07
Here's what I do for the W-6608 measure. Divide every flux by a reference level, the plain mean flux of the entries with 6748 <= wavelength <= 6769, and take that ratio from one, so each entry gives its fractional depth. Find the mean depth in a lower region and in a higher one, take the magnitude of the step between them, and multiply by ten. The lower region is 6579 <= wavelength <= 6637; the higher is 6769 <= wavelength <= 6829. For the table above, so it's 0.2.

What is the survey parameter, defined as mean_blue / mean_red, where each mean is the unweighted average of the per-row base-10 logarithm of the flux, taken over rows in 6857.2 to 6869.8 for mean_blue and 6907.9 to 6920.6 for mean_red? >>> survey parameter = 1.007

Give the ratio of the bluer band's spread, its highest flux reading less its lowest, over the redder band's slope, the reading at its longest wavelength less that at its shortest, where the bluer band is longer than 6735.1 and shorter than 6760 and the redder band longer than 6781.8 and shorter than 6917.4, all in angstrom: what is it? -8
